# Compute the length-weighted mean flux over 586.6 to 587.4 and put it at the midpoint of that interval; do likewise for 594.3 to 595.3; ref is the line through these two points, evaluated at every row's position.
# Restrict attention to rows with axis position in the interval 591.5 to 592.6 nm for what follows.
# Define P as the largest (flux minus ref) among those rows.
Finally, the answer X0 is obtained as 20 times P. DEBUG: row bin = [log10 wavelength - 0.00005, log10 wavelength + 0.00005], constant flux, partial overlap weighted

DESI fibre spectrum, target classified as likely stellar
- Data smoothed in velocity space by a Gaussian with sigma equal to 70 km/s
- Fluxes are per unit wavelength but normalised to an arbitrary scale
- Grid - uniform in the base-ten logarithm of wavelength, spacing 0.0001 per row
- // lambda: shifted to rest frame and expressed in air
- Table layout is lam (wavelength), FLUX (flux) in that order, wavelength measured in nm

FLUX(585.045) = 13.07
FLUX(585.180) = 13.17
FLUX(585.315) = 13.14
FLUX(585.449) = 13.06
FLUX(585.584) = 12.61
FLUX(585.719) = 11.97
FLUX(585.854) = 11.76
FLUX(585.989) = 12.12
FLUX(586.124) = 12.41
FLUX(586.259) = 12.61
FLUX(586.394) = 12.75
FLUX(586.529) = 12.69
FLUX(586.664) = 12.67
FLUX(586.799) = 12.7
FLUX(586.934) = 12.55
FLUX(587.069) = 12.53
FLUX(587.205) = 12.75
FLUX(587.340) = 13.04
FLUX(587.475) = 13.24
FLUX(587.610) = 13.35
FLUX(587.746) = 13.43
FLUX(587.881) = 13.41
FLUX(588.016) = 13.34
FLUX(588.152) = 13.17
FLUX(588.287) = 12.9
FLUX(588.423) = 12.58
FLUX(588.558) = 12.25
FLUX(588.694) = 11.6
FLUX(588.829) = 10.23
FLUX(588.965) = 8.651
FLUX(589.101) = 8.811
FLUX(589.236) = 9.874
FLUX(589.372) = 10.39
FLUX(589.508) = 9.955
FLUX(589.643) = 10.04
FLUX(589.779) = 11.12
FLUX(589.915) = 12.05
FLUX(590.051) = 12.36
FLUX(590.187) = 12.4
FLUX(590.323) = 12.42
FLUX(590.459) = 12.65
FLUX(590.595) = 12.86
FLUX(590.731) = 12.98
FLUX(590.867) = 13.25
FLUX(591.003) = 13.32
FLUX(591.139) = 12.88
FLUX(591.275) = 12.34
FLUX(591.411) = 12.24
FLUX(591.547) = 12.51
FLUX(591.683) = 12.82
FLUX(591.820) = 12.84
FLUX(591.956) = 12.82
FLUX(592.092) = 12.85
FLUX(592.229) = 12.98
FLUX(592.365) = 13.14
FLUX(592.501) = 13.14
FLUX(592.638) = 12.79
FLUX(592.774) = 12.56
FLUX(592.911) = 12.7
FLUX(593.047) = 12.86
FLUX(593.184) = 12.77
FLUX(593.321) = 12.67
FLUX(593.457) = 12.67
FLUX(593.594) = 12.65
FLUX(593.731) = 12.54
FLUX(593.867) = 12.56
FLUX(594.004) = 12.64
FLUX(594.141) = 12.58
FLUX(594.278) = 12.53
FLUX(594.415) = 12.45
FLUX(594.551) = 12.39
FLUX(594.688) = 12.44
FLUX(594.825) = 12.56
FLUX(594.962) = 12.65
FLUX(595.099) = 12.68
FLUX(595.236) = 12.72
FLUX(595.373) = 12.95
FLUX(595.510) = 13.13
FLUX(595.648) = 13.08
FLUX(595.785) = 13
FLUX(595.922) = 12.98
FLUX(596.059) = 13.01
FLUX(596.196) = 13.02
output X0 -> 11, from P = 0.54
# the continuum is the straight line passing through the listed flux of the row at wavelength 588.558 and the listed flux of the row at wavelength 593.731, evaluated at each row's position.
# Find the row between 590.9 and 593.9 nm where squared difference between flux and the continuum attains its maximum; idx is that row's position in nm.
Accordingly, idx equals 591.003 nm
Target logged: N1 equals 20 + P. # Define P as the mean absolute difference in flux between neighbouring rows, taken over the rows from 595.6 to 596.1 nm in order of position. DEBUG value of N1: 20.0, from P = 0.04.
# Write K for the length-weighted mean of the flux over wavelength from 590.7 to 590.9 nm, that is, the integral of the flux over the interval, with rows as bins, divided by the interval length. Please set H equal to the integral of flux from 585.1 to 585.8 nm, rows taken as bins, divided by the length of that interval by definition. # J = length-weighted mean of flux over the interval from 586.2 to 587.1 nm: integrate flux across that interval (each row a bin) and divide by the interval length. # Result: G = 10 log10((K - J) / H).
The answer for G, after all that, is -14.4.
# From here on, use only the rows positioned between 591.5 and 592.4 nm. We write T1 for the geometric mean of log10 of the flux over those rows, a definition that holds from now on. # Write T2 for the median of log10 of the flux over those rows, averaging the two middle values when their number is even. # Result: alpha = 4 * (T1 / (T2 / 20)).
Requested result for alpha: 80.02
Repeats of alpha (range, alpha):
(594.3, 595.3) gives 79.99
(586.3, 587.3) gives 79.93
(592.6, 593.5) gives 80.04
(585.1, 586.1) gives 79.80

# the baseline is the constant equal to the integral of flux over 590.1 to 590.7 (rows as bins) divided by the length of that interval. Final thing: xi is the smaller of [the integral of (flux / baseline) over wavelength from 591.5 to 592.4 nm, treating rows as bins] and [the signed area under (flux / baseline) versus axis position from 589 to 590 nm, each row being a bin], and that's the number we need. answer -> 0.82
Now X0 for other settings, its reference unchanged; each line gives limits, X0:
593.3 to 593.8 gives 2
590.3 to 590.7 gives 4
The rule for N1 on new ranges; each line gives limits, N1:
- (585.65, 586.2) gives 20.3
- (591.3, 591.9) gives 20.2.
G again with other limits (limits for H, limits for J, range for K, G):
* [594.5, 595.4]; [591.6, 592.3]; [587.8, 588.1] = -13.8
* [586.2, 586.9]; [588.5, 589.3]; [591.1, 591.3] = -7.2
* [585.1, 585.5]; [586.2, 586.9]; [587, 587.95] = -14.9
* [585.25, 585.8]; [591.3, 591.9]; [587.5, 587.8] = -12.2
